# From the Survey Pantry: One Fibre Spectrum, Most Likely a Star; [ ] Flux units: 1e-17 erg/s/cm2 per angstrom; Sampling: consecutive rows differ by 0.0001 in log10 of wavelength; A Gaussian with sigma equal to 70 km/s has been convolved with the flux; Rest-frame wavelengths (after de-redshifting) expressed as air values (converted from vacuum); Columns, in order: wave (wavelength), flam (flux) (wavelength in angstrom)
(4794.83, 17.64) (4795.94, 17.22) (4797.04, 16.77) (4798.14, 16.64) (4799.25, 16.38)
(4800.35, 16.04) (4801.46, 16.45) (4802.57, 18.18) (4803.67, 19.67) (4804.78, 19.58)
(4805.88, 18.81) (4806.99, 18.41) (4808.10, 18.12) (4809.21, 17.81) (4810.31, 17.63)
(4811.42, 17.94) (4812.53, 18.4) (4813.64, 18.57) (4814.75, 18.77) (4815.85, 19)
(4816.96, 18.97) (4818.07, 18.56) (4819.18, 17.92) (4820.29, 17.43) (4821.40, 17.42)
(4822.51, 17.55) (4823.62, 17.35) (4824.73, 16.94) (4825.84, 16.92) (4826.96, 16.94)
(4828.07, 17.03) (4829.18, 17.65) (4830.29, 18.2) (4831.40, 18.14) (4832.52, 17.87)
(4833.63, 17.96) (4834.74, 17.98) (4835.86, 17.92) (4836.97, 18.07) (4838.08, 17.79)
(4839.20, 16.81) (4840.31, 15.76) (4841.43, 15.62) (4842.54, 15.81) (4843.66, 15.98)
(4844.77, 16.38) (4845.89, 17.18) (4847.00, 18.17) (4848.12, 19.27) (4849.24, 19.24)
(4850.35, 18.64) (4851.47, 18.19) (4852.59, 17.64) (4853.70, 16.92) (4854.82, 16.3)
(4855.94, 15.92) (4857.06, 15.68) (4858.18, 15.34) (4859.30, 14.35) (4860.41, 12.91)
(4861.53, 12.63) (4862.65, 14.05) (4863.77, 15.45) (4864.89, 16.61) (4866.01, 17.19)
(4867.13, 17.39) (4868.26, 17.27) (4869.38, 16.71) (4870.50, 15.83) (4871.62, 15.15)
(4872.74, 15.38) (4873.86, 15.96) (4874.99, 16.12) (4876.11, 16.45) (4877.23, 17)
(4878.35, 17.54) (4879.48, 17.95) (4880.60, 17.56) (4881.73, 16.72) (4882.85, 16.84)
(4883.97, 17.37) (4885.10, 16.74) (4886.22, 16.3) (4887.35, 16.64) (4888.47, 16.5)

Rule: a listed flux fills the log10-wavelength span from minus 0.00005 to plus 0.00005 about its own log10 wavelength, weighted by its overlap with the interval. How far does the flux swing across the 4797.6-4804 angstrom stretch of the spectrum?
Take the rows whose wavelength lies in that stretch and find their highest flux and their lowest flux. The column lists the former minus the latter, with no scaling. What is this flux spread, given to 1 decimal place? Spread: 3.6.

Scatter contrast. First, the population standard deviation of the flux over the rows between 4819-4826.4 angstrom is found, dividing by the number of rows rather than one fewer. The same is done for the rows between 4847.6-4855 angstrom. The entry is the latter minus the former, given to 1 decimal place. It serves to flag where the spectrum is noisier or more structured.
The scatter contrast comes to 0.7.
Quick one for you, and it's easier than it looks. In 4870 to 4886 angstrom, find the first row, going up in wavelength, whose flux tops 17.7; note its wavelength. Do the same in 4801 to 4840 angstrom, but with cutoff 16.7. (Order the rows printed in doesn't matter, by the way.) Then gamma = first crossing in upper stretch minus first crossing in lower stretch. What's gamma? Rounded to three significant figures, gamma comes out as 76.9 angstrom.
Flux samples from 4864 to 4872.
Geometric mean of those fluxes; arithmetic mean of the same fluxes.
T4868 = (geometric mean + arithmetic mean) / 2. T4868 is 16.6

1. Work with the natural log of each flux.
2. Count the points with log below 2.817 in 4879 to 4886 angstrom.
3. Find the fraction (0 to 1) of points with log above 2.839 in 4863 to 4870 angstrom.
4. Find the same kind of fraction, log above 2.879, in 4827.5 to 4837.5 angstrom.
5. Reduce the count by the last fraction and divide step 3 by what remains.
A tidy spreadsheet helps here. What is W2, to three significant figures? 2.25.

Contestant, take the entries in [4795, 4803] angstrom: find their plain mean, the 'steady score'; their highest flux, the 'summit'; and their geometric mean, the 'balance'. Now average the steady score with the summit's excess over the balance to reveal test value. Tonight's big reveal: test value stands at 9.1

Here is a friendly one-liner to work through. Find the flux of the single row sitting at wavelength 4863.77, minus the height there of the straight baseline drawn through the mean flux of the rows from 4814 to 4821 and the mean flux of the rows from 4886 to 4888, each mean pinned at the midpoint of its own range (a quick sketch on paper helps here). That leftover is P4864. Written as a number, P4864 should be -1.7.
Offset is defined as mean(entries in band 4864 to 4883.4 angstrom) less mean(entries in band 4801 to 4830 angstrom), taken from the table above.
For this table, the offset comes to -1.3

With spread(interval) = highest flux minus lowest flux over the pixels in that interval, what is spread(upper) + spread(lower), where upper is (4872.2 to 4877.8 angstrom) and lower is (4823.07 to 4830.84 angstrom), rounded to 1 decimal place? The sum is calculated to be 2.9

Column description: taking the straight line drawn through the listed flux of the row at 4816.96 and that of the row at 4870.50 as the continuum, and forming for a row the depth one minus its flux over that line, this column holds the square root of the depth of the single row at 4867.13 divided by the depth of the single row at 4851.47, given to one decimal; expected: 1.1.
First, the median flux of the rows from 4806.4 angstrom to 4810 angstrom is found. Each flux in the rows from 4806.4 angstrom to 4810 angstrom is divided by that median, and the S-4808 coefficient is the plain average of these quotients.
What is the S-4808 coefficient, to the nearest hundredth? 1.00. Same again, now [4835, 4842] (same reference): 0.94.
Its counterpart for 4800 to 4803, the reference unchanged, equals 0.93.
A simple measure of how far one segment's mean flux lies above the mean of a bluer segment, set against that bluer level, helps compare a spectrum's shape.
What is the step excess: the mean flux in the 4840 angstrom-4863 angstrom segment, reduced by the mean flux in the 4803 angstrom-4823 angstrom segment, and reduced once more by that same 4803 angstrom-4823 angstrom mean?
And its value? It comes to -20.4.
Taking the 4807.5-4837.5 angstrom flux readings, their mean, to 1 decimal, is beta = 17.9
